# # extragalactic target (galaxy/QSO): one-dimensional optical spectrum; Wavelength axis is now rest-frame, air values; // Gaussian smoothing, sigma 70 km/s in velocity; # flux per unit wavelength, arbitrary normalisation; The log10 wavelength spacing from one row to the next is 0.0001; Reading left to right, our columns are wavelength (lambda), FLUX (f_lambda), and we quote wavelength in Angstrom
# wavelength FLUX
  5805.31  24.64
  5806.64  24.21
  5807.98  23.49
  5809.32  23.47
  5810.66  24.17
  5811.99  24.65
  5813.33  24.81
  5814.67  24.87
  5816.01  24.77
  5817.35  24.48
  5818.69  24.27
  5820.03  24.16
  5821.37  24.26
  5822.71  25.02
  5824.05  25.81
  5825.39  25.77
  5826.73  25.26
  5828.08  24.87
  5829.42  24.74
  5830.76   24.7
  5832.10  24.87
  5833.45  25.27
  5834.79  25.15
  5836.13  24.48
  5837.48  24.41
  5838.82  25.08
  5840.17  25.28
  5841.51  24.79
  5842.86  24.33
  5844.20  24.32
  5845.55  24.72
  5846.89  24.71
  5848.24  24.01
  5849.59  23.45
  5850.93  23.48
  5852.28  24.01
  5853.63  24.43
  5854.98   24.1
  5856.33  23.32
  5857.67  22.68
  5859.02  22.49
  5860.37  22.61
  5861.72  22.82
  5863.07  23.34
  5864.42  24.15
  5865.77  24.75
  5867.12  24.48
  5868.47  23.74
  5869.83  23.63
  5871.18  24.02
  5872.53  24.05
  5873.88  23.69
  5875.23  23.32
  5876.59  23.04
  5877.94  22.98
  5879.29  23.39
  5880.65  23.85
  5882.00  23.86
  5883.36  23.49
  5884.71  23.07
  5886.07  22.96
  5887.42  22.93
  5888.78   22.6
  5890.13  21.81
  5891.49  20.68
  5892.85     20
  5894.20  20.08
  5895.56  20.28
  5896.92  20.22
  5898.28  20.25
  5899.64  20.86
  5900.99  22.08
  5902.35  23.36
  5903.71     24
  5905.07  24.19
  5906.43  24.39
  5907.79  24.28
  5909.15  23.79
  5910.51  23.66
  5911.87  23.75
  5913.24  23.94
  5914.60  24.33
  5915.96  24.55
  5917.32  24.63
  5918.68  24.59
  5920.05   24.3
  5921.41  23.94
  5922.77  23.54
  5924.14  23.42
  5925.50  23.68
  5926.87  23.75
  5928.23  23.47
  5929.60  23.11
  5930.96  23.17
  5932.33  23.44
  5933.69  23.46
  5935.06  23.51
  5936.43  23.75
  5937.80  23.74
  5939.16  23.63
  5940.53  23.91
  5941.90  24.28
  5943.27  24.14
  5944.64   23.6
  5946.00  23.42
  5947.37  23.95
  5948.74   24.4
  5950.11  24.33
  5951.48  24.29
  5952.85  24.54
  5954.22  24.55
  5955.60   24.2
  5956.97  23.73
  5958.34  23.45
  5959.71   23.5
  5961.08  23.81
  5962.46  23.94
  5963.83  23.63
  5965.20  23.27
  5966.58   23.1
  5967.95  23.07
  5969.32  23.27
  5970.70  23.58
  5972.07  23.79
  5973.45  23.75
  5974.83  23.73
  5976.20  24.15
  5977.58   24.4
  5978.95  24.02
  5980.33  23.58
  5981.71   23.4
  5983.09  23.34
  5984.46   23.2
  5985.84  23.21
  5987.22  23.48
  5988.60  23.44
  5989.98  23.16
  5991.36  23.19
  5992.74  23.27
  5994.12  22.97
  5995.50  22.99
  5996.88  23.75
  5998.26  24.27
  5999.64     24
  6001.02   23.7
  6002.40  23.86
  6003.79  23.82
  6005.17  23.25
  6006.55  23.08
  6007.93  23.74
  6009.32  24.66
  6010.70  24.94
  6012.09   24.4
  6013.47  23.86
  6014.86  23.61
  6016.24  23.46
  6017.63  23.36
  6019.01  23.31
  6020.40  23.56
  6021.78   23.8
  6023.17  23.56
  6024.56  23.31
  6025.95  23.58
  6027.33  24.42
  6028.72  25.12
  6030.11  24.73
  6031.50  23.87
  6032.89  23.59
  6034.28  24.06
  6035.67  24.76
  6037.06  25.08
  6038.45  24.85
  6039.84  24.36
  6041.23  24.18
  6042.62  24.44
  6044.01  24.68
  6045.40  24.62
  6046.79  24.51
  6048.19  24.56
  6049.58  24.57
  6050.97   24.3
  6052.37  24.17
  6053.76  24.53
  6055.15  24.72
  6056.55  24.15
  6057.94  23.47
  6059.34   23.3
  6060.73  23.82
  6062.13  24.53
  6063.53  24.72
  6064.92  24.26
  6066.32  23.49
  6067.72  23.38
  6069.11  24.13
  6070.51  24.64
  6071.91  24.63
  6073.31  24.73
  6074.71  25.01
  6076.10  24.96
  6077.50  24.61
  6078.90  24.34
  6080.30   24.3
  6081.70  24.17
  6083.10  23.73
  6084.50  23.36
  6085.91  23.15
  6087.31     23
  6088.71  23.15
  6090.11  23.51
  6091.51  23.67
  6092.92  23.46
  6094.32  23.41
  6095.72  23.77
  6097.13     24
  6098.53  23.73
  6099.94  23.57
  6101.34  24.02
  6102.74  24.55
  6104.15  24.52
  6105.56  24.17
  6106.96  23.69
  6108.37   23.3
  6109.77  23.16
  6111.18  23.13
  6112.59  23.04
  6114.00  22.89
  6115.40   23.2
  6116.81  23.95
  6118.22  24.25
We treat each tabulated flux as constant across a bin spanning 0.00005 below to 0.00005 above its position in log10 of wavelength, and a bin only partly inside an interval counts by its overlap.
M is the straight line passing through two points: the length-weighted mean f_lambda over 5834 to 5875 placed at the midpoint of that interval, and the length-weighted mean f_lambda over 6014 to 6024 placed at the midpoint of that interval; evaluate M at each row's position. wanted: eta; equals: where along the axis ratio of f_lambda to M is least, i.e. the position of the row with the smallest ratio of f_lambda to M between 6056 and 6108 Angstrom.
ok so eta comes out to 6087.31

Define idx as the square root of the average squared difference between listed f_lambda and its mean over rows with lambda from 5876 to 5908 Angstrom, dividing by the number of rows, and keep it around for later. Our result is 1.49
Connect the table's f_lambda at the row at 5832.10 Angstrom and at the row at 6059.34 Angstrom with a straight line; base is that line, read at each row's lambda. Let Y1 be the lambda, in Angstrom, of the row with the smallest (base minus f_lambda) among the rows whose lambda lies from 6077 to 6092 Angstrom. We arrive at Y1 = 6077.50 Angstrom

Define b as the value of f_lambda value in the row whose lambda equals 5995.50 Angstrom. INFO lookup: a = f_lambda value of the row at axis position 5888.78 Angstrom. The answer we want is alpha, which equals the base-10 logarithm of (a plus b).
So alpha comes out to 1.66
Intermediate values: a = 22.6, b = 22.99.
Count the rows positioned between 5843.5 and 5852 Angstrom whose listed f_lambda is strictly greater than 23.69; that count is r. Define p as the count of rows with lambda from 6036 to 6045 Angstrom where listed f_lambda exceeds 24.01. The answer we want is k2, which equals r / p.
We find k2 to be 0.7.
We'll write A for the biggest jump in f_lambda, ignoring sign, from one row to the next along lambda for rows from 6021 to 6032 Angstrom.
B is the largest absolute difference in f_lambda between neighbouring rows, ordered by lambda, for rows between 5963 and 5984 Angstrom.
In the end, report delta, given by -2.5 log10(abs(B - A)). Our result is 0.9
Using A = 0.86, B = 0.44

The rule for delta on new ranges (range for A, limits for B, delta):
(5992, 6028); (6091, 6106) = 1.0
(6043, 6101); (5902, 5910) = 2.2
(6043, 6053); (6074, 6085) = 1.9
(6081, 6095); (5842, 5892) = 0.4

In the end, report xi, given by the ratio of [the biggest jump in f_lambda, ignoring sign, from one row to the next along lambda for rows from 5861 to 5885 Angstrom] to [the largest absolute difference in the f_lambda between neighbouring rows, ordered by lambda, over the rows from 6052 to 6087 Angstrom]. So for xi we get 1.1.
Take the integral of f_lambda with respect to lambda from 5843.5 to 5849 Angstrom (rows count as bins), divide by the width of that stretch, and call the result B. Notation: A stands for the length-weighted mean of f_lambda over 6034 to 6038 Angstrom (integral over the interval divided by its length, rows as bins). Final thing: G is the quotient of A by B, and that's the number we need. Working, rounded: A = 24.7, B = 24.43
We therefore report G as 1.01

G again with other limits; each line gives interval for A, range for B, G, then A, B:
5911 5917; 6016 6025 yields 1.03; 24.2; 23.48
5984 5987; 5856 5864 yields 1.01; 23.2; 22.92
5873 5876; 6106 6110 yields 1.00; 23.5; 23.51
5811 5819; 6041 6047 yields 1.00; 24.6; 24.54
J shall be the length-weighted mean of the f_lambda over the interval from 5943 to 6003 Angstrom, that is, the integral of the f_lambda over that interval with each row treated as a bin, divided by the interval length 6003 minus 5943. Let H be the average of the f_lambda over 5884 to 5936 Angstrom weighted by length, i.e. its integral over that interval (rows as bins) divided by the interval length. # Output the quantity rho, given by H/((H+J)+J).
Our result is 0.327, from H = 23.0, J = 23.7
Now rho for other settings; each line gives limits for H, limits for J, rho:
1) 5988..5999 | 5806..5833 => 0.322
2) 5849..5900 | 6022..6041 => 0.321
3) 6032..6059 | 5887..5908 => 0.357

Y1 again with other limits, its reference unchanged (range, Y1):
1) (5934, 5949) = 5948.74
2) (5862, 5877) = 5865.77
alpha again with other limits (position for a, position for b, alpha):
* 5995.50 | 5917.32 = 1.68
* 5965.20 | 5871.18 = 1.67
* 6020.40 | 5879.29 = 1.67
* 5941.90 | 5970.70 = 1.68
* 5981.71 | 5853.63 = 1.68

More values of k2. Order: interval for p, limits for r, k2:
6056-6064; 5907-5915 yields 1.7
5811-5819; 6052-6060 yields 0.7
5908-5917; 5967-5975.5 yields 1.5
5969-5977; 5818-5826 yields 6.0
